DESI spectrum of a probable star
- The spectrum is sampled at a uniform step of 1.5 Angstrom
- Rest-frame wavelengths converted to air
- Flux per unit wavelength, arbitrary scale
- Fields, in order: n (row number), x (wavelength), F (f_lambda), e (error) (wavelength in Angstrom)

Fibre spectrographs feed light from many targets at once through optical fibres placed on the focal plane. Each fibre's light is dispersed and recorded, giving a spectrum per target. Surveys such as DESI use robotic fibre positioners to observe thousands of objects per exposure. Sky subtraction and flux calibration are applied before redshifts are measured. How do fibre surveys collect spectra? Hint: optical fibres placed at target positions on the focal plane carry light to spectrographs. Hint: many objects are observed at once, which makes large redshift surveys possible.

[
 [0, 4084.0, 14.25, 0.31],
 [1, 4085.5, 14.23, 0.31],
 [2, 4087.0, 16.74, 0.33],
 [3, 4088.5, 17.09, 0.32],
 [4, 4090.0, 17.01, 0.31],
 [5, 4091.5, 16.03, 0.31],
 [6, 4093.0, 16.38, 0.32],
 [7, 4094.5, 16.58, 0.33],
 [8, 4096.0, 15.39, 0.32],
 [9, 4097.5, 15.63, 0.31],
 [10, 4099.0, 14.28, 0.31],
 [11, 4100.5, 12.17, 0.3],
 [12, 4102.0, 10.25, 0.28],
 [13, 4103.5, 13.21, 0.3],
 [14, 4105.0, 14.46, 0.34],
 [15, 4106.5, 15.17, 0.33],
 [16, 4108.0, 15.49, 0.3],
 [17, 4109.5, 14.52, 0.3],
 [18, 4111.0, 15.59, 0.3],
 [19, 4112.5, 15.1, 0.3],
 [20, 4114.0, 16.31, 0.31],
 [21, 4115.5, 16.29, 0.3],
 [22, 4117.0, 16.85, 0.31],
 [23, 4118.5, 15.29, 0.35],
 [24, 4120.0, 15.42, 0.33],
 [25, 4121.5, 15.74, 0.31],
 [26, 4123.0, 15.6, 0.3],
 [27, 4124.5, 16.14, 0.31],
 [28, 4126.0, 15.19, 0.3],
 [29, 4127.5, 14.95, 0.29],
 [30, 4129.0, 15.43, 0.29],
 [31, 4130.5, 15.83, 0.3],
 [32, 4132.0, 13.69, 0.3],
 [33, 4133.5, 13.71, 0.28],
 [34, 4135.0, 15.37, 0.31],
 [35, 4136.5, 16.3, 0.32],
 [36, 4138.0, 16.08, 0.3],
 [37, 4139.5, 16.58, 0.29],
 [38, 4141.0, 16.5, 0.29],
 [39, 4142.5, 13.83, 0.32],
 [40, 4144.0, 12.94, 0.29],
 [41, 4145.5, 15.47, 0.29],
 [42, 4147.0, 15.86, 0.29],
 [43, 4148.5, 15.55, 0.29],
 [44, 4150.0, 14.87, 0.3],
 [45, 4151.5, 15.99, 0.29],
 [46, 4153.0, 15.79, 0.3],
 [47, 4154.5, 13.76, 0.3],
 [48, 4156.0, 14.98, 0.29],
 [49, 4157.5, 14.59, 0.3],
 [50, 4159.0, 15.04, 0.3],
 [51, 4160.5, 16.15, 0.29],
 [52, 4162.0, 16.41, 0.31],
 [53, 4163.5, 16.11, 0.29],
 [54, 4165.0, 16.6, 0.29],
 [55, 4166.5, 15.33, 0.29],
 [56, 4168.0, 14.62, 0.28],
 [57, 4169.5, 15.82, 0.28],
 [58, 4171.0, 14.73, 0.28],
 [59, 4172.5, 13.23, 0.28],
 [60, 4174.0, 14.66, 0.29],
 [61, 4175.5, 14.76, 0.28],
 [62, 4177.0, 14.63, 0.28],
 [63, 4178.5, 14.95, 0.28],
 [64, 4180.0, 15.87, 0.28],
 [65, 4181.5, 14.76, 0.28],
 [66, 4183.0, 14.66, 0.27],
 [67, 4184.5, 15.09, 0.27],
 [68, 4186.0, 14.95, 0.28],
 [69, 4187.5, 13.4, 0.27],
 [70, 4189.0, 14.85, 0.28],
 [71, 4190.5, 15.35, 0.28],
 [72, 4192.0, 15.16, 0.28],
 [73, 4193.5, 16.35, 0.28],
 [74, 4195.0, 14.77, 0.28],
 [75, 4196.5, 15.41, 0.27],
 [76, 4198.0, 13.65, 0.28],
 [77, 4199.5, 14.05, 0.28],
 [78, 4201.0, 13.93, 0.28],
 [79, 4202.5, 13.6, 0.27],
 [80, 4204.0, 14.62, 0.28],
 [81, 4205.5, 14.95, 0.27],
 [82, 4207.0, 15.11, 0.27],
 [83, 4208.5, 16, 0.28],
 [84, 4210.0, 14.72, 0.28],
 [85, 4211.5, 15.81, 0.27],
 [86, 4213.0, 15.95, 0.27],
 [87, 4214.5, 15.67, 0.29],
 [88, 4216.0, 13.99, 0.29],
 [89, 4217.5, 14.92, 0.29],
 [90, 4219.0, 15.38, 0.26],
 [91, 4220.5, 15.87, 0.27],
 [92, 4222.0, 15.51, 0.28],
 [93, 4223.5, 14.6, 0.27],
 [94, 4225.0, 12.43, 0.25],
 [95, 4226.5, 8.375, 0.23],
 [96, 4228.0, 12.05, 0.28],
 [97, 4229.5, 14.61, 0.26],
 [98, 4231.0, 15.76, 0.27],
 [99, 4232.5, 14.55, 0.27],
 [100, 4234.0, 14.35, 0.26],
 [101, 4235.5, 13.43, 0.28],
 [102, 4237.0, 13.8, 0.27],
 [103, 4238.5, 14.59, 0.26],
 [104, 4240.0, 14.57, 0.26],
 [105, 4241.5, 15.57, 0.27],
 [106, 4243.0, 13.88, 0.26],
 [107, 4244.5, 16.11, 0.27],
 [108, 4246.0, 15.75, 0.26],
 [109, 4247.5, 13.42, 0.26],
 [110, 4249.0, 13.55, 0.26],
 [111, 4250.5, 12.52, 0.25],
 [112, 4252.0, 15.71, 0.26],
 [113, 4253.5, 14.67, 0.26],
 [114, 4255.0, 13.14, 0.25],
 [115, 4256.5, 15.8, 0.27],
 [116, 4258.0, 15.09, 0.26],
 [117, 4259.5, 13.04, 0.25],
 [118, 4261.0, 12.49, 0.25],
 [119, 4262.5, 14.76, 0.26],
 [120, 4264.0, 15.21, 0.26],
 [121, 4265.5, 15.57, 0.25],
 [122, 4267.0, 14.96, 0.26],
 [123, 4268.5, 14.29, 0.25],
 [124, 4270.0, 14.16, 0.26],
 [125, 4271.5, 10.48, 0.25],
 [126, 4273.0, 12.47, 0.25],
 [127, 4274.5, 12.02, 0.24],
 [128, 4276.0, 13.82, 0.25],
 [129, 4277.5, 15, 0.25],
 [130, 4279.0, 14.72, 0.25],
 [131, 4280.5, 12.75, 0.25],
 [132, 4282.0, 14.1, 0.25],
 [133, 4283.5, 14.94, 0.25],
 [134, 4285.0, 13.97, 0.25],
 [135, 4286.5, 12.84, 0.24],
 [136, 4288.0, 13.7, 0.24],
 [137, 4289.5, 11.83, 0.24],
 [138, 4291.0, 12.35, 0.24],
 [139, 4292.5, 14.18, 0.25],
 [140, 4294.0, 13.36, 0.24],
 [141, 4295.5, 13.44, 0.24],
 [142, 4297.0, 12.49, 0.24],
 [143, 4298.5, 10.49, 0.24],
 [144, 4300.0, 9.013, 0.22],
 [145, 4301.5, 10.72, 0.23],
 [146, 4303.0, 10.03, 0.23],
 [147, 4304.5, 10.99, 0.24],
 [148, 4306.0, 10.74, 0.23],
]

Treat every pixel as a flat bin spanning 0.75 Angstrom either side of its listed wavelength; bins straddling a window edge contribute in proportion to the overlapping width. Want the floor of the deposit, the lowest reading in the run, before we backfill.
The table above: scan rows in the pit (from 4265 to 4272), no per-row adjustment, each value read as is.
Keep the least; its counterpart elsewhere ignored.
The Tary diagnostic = 10.48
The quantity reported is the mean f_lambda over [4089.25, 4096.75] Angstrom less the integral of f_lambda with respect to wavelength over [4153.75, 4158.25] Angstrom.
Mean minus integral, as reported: -49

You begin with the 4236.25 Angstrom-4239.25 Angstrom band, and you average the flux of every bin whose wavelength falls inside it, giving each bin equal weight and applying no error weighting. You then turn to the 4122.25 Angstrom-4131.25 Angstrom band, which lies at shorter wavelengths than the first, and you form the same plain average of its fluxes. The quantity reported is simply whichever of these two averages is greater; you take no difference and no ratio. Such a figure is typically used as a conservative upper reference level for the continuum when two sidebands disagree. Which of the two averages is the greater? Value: 15.5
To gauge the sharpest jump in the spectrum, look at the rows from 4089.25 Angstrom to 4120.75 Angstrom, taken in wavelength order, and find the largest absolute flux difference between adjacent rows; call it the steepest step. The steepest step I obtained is 3.0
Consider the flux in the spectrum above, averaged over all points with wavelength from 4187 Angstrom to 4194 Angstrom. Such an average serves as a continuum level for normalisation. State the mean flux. 15.0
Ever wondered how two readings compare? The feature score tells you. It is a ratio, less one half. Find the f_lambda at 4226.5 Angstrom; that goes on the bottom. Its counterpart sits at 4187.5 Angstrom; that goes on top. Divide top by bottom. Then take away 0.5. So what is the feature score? 1.10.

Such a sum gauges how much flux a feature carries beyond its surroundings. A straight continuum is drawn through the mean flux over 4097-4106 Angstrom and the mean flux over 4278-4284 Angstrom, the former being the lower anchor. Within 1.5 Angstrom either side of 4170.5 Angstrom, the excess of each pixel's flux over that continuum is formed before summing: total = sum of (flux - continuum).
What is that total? 3.3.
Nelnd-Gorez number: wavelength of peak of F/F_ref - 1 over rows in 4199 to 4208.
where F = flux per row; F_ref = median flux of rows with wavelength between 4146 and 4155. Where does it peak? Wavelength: 4207.0 Angstrom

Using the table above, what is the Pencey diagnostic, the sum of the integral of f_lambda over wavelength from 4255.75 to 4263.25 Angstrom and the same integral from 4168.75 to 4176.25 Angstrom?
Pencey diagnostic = 217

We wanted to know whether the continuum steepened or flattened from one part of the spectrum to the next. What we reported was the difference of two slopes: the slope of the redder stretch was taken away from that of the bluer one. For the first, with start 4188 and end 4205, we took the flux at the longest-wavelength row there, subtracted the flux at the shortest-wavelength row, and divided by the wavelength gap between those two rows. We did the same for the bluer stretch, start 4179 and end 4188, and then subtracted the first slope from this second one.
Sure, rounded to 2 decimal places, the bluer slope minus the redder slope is -0.31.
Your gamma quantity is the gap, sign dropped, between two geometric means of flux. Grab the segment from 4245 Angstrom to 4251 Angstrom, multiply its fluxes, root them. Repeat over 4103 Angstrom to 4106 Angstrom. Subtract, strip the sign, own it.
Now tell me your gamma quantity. 0.1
